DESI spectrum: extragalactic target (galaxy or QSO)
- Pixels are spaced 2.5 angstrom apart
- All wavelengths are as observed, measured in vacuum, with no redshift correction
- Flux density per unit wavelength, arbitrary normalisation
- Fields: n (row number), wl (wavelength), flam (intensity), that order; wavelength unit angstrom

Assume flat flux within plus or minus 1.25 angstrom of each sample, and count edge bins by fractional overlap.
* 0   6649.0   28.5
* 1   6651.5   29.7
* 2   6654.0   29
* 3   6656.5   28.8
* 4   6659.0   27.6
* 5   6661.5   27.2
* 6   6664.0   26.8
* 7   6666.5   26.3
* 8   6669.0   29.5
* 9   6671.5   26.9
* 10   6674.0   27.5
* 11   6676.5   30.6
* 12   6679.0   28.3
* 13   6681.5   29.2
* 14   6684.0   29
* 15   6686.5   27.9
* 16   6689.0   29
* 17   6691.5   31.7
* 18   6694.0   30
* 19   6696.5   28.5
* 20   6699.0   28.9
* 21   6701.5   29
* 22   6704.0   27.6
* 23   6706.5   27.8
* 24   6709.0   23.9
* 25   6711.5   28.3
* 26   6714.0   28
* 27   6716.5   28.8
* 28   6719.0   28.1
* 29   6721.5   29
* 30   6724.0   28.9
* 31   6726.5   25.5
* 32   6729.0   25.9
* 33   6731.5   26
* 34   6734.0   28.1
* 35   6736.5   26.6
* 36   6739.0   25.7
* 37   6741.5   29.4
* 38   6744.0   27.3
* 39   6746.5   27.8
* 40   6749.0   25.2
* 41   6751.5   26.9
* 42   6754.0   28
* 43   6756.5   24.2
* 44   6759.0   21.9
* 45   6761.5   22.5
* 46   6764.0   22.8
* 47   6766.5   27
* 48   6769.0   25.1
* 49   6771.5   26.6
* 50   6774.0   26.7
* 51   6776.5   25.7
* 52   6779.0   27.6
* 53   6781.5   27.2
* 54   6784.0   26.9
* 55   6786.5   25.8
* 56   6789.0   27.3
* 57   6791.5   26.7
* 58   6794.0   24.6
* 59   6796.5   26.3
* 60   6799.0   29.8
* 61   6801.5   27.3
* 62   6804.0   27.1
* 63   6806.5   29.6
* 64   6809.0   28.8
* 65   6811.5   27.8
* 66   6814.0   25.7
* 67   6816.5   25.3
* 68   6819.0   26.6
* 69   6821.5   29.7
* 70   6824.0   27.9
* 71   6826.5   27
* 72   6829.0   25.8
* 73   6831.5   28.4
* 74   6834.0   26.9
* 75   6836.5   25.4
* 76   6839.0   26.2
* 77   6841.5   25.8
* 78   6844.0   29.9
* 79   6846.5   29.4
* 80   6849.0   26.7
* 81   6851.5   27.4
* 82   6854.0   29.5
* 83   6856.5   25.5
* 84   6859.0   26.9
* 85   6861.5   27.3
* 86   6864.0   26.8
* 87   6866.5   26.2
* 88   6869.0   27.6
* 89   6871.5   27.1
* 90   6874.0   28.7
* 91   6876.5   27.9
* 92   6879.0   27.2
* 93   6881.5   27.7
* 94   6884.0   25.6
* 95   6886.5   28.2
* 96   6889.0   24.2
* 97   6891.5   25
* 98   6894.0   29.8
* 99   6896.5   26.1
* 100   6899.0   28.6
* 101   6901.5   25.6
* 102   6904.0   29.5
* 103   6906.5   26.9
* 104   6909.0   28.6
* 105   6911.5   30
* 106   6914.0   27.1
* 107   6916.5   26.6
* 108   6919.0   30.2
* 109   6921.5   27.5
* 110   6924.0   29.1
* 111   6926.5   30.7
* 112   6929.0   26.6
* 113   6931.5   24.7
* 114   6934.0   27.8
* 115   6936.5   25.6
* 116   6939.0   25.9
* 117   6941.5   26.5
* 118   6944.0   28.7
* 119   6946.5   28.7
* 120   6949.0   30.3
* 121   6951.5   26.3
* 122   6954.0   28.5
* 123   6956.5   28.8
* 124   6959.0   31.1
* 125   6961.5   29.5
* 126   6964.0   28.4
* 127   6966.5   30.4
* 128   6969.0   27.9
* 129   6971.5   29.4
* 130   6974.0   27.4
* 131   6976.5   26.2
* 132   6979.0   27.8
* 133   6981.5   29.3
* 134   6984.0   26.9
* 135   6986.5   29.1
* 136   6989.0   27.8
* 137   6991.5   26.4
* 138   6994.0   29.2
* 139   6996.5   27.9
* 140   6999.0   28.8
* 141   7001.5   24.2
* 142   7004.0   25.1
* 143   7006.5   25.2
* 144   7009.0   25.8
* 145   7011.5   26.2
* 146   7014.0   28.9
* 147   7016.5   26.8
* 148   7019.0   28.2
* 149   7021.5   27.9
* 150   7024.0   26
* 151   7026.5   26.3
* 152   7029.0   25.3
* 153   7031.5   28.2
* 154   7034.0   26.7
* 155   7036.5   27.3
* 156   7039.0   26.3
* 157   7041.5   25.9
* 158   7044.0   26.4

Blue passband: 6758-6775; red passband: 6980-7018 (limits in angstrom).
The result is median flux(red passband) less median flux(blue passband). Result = 1.8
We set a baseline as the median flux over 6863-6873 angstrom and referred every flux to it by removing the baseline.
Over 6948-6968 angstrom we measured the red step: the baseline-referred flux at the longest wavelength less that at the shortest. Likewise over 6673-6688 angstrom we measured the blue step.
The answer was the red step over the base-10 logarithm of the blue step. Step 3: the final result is -0.3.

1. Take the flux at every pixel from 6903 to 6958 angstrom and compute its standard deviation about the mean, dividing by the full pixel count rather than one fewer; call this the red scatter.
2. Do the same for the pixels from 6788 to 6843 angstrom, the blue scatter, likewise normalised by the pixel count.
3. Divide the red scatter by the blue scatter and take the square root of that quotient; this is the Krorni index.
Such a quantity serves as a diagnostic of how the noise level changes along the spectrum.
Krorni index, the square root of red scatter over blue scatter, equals 1.07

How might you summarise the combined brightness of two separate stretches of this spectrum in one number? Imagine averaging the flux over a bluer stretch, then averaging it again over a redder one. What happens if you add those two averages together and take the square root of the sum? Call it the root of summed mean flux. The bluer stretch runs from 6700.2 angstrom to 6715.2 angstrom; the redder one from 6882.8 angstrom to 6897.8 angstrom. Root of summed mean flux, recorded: 7.34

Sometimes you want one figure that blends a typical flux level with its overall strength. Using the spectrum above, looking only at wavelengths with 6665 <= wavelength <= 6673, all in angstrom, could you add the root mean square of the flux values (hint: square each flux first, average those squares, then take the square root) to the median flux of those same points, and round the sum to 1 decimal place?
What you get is 54.5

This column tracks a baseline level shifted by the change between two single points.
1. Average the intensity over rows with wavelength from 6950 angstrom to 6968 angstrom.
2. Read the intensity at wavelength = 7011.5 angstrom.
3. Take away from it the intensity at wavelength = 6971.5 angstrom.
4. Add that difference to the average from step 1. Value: 25.8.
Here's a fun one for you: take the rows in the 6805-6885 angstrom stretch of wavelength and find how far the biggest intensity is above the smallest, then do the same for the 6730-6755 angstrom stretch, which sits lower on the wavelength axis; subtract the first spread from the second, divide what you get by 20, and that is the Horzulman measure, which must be -0.02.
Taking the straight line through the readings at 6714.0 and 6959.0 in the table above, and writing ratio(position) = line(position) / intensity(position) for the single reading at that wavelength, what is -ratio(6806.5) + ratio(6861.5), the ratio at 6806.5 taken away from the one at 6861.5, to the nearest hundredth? 0.11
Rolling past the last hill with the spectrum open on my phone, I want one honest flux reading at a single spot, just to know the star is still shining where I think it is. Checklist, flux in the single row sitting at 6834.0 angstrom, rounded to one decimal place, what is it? 26.9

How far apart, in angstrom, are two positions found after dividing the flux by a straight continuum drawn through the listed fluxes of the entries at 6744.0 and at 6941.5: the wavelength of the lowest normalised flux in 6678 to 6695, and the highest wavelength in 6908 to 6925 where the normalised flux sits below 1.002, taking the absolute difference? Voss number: 230.0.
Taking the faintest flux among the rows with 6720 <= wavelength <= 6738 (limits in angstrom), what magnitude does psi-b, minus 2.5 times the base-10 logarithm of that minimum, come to -3.52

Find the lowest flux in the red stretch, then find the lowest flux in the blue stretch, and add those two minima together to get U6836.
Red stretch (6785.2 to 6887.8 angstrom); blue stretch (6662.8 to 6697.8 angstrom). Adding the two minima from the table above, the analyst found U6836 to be 51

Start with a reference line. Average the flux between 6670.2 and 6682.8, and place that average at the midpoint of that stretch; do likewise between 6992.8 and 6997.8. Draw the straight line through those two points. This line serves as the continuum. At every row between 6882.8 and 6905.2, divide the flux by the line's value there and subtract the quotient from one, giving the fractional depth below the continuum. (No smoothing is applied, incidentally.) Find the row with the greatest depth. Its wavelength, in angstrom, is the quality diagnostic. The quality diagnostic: 6889.0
